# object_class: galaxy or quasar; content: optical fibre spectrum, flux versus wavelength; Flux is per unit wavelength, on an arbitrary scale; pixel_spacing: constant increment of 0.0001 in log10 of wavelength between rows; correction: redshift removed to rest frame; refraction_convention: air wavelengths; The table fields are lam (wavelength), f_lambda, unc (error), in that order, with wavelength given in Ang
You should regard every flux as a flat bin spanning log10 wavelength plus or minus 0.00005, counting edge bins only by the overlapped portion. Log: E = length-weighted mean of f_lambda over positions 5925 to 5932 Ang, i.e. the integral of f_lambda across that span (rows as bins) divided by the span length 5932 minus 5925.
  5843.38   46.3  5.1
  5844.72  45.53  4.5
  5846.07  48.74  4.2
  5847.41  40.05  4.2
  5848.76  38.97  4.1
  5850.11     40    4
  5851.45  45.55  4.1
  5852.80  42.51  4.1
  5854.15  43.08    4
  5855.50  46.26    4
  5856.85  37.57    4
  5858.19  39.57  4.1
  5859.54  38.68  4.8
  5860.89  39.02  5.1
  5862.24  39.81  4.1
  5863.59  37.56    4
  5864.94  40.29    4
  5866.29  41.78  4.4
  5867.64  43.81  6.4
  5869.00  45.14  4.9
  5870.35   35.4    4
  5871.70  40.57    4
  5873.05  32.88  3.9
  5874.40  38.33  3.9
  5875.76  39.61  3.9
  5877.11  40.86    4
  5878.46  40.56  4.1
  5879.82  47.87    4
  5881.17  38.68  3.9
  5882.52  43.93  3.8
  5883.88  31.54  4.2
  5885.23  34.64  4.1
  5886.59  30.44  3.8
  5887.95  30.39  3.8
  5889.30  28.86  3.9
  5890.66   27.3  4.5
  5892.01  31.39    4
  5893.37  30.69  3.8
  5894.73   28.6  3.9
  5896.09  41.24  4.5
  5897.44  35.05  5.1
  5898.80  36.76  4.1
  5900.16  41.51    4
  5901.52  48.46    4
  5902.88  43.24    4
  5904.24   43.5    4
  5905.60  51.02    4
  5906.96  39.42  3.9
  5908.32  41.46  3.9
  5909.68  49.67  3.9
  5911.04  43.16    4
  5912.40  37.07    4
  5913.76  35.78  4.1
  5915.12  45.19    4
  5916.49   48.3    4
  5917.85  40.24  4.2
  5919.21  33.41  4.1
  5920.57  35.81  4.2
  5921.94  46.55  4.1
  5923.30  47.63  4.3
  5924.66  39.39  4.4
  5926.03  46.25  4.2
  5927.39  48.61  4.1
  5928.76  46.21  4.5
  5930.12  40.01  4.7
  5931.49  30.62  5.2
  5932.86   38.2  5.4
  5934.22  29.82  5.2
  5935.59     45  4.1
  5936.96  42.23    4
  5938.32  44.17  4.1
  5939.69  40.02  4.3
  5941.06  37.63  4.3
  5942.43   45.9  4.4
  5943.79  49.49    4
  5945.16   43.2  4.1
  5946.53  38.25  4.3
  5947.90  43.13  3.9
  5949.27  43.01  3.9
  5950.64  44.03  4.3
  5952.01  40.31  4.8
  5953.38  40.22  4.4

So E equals 42.5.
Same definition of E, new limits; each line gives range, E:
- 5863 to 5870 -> 41.4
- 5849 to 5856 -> 43.1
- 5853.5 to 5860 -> 41.1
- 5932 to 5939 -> 39.7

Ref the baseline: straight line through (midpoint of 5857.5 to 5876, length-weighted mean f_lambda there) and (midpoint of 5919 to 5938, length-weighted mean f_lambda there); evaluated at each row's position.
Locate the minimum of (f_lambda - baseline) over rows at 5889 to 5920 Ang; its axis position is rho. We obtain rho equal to 5890.66 Ang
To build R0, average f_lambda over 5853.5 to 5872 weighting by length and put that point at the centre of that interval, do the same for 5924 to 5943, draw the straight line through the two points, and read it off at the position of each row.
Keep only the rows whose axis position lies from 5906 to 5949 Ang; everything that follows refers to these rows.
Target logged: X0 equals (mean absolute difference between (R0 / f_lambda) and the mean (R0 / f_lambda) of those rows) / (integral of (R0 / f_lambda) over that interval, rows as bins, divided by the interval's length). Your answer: 0.110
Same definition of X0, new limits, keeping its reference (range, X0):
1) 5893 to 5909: 0.136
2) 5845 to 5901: 0.122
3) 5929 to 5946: 0.120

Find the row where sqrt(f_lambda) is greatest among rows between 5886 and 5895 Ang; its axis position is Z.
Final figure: 5892.01 Ang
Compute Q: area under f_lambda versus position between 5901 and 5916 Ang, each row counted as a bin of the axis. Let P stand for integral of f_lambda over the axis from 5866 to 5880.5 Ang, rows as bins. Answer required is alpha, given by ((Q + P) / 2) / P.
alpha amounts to 1.05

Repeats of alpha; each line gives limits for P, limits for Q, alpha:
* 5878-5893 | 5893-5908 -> 1.08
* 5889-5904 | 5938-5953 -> 1.09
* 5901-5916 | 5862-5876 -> 0.92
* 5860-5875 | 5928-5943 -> 1.01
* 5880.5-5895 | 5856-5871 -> 1.14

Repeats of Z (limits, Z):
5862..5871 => 5869.00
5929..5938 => 5935.59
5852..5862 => 5855.50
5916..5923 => 5916.49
